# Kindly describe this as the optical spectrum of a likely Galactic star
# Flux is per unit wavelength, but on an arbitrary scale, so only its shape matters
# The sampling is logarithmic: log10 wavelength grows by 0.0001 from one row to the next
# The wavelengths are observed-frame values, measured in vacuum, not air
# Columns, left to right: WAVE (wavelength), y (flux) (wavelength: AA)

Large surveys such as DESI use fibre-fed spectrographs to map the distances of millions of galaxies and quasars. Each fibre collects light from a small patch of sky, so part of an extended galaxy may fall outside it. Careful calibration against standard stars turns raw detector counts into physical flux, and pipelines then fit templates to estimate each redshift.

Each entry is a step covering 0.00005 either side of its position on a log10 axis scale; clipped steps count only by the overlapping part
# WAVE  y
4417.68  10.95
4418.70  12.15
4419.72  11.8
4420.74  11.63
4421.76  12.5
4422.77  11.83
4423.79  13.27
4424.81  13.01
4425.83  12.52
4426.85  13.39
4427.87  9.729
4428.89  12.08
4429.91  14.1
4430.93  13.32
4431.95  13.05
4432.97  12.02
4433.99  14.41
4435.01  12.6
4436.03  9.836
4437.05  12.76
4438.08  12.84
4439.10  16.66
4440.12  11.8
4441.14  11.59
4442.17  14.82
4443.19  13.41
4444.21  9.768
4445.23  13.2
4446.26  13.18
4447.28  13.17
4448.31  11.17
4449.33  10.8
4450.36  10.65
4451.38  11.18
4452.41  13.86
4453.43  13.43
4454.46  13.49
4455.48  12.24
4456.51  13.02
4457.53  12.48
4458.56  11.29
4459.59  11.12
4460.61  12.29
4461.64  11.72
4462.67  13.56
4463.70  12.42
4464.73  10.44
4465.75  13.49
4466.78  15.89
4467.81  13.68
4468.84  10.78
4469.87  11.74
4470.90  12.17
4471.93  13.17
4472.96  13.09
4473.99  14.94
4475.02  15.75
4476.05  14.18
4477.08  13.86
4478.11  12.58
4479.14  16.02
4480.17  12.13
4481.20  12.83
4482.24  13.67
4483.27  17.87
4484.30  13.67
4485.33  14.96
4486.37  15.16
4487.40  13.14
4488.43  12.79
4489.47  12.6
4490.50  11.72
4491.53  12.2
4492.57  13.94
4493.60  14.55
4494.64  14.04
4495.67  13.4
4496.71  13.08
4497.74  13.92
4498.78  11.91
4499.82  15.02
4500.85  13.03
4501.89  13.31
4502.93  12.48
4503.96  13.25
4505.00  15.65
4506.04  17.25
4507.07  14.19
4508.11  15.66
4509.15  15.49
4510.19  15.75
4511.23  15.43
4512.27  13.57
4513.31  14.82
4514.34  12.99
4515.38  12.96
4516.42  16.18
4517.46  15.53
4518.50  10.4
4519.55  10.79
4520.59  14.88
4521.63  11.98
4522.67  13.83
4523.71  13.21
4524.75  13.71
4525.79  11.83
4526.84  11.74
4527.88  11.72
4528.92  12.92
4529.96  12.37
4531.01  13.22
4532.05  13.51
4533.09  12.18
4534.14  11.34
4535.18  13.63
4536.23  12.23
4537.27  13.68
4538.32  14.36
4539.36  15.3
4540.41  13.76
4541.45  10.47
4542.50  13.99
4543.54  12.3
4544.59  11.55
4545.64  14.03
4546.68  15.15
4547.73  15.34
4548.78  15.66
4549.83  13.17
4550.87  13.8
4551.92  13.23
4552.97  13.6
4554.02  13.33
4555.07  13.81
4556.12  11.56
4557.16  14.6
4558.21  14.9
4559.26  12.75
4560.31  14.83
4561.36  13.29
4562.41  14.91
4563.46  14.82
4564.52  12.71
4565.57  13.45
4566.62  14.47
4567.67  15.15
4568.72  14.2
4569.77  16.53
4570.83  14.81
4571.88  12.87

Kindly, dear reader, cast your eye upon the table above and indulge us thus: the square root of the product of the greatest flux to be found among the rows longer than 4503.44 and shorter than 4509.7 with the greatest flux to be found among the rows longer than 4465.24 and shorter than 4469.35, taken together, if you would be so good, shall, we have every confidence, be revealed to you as 16.6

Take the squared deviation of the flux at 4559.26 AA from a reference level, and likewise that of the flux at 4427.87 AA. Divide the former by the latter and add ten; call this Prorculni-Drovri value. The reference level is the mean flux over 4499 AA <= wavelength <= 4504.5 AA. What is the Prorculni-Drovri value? 10.0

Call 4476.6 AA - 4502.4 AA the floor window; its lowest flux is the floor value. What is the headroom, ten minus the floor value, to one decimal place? -1.7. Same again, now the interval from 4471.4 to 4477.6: -3.1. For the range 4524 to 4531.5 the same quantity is -1.7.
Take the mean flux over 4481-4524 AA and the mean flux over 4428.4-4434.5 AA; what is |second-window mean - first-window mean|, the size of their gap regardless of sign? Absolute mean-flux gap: 0.72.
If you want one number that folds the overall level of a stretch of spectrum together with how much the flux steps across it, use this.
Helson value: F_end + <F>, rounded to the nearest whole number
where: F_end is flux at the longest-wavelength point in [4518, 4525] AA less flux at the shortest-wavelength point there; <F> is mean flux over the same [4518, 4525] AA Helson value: 16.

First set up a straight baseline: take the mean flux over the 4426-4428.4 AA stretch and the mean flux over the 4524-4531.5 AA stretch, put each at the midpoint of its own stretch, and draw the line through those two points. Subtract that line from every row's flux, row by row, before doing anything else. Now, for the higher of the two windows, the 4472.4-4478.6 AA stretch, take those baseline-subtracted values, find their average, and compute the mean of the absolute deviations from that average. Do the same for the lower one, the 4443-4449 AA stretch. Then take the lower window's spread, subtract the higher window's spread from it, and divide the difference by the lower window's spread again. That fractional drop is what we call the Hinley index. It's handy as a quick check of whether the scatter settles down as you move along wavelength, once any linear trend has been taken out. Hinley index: 0.3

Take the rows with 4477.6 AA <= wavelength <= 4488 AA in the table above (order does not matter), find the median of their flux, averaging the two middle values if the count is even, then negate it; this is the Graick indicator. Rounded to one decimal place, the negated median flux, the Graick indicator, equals -13.7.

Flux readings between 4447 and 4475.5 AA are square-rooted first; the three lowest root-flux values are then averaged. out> 3.26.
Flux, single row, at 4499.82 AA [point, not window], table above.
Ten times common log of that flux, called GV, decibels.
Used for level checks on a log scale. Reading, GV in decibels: 11.8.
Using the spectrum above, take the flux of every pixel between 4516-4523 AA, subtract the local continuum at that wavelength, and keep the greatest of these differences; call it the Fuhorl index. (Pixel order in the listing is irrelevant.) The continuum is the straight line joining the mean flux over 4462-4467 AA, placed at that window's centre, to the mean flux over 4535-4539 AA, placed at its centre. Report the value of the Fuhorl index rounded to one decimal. 2.8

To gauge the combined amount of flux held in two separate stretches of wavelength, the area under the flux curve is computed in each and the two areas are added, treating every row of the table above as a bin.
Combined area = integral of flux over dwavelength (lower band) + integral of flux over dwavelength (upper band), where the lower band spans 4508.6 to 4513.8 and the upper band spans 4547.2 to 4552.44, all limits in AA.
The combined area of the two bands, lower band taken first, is 152.6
